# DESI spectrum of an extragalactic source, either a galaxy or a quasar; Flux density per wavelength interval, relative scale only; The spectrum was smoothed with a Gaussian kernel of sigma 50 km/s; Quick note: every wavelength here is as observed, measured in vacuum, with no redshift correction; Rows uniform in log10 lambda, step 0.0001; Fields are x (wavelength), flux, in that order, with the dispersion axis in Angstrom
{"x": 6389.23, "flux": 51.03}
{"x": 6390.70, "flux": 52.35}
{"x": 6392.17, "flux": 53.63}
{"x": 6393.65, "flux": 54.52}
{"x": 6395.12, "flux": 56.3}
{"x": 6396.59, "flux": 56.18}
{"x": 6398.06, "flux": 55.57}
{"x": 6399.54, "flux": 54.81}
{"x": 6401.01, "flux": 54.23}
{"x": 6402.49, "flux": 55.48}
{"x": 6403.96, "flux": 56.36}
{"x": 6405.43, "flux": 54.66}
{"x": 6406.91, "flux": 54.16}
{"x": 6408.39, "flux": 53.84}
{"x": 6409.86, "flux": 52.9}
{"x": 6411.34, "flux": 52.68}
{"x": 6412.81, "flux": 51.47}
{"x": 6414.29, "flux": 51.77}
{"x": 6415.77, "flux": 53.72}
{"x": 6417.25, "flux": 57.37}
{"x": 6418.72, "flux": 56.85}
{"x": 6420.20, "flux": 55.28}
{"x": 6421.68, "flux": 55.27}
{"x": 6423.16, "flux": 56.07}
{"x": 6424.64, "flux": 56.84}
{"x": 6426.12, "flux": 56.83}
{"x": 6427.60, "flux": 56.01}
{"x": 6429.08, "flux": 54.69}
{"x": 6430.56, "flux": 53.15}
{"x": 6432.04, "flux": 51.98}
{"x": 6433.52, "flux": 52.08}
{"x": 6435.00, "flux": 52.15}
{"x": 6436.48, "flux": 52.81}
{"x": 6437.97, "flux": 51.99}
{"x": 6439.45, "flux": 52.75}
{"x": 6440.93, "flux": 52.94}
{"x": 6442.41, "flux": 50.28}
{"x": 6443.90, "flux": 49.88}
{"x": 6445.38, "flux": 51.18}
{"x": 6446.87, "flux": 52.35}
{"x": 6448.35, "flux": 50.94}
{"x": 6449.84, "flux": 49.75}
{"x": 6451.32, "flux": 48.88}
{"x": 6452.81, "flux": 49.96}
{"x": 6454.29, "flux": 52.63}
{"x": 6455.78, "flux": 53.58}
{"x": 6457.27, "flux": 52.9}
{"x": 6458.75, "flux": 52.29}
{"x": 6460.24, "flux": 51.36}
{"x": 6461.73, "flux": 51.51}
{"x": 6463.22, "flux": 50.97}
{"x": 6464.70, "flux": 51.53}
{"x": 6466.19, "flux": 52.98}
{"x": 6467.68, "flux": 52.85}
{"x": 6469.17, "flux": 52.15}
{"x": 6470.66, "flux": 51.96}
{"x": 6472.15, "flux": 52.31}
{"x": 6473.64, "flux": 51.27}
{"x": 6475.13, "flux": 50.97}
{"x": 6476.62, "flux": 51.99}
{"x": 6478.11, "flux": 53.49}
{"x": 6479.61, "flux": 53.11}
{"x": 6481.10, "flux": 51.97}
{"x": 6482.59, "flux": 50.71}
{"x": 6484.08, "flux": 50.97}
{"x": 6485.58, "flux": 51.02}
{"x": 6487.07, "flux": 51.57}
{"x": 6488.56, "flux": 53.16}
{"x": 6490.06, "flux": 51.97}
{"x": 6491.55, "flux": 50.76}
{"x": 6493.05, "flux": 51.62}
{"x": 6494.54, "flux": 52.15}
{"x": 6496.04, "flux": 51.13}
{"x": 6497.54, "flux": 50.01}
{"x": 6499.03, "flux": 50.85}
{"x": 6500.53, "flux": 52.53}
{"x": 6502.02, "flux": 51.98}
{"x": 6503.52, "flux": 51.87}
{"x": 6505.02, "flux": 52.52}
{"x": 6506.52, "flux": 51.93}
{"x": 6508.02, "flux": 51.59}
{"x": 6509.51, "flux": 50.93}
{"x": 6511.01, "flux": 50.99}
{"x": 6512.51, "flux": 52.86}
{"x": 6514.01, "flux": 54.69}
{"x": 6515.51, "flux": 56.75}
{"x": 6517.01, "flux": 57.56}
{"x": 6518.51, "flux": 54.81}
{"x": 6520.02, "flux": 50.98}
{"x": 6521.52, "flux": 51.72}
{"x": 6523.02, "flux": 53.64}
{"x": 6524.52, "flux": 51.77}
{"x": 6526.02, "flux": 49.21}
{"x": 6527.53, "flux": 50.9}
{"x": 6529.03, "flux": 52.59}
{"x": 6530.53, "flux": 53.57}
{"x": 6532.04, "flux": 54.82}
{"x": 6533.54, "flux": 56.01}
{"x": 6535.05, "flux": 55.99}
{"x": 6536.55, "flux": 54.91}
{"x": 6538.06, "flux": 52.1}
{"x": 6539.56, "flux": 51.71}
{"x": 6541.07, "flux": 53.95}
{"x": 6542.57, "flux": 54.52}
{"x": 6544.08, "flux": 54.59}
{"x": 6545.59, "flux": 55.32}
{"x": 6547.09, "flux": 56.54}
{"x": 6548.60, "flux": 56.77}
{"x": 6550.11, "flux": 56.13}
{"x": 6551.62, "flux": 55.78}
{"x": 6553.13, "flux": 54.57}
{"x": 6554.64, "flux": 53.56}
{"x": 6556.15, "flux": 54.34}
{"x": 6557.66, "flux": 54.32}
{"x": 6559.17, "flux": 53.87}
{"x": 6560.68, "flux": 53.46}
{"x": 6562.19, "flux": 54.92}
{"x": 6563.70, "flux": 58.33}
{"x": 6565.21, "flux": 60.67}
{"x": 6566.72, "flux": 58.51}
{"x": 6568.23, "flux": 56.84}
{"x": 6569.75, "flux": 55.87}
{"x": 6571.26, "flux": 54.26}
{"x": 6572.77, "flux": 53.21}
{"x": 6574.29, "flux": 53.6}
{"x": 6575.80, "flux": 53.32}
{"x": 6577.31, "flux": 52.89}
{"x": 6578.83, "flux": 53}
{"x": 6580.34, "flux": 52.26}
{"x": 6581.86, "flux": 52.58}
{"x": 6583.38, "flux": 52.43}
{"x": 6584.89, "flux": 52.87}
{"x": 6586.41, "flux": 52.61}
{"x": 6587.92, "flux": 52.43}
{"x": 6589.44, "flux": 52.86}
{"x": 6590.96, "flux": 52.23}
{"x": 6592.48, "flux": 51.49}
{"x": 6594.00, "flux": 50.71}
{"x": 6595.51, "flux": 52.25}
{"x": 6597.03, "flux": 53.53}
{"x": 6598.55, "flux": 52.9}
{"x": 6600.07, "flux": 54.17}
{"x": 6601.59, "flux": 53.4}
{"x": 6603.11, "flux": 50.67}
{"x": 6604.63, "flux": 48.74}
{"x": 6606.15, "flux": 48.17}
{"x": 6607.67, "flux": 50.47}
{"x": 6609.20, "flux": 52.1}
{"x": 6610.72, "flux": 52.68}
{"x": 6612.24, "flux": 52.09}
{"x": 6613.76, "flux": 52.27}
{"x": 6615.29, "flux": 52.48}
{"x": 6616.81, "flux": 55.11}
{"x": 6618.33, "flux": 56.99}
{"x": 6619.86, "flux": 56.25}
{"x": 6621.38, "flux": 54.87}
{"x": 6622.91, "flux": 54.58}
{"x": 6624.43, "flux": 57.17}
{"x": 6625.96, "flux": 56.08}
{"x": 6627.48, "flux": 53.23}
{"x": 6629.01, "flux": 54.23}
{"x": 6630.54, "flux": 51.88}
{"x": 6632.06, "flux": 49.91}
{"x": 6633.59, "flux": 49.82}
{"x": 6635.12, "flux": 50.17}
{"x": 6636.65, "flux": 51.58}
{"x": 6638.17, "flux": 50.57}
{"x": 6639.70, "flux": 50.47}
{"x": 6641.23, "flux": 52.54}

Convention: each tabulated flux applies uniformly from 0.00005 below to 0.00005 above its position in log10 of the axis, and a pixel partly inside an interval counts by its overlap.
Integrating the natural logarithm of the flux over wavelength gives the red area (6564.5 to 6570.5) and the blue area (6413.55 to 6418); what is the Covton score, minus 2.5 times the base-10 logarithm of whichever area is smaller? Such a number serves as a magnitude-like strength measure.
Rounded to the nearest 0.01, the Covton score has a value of -3.12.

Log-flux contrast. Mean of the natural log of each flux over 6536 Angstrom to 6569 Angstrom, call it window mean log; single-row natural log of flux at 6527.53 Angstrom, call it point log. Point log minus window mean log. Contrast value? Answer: -0.08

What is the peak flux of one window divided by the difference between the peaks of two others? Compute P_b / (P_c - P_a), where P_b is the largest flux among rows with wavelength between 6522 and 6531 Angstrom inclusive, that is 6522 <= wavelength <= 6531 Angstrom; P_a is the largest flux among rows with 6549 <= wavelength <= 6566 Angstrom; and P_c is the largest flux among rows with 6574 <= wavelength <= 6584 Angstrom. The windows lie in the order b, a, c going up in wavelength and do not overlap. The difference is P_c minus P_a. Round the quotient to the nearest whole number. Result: -8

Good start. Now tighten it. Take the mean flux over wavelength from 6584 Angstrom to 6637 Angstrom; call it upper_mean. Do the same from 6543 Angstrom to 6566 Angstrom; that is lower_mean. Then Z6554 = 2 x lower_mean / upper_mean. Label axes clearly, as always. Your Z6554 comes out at 2.11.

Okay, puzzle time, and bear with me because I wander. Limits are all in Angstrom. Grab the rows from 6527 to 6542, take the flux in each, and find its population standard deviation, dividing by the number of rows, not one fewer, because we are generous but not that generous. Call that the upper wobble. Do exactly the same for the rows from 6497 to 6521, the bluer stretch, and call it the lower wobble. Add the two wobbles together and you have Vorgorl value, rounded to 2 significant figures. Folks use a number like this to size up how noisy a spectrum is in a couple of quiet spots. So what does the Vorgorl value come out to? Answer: 3.8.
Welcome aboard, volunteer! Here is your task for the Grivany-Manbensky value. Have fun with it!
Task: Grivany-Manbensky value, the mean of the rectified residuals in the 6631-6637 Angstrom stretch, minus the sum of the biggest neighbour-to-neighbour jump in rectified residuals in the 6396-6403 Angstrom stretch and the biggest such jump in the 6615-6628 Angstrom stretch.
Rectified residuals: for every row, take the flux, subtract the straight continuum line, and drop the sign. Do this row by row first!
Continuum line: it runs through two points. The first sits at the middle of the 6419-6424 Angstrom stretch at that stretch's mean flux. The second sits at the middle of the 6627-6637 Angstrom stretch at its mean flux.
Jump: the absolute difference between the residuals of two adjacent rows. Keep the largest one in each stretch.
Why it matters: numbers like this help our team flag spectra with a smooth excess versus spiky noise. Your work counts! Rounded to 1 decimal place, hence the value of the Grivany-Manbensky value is -2.9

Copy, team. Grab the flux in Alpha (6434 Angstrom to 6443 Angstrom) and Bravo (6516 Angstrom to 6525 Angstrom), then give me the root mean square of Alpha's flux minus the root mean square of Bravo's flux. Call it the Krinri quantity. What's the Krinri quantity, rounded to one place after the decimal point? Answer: -1.3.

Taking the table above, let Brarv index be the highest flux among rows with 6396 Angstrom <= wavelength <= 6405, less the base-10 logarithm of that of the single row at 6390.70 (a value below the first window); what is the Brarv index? 54.6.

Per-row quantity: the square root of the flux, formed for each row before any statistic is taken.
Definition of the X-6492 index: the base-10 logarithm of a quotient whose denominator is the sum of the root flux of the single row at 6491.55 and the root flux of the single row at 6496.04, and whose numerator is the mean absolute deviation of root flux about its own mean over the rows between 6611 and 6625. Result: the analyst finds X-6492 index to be -2.12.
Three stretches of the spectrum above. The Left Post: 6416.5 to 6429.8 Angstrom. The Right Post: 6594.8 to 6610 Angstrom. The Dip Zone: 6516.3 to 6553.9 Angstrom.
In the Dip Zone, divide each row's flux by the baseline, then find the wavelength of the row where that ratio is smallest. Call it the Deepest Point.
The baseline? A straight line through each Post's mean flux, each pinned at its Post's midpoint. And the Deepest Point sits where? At 6526.02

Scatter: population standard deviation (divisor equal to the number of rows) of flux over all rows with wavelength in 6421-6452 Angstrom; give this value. 2.3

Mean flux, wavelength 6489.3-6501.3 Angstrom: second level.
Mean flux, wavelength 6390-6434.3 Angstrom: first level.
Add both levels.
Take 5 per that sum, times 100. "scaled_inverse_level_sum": 4.719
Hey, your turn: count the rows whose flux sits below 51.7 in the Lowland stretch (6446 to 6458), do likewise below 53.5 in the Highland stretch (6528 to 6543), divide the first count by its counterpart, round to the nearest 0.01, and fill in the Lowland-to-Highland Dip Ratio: 1.33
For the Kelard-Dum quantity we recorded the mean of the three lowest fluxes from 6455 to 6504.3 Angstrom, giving 50.5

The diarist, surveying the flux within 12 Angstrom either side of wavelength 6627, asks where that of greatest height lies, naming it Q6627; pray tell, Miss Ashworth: 6624.43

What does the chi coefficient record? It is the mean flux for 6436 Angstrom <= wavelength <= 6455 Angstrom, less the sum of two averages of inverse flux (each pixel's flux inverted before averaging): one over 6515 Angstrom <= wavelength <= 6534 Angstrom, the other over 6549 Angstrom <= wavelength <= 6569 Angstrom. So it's 51.2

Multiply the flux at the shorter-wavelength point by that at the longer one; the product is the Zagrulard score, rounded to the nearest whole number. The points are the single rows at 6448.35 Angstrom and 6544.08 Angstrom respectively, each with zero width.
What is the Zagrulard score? 2781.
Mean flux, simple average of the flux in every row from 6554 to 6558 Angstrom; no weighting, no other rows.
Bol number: 54.1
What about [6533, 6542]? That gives 54.1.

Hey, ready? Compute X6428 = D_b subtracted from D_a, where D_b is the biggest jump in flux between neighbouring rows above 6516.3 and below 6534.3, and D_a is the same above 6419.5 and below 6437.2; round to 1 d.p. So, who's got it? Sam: -2.3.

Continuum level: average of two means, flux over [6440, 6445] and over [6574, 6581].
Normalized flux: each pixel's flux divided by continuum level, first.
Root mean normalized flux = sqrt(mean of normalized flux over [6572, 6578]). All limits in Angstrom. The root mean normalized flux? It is 1.01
